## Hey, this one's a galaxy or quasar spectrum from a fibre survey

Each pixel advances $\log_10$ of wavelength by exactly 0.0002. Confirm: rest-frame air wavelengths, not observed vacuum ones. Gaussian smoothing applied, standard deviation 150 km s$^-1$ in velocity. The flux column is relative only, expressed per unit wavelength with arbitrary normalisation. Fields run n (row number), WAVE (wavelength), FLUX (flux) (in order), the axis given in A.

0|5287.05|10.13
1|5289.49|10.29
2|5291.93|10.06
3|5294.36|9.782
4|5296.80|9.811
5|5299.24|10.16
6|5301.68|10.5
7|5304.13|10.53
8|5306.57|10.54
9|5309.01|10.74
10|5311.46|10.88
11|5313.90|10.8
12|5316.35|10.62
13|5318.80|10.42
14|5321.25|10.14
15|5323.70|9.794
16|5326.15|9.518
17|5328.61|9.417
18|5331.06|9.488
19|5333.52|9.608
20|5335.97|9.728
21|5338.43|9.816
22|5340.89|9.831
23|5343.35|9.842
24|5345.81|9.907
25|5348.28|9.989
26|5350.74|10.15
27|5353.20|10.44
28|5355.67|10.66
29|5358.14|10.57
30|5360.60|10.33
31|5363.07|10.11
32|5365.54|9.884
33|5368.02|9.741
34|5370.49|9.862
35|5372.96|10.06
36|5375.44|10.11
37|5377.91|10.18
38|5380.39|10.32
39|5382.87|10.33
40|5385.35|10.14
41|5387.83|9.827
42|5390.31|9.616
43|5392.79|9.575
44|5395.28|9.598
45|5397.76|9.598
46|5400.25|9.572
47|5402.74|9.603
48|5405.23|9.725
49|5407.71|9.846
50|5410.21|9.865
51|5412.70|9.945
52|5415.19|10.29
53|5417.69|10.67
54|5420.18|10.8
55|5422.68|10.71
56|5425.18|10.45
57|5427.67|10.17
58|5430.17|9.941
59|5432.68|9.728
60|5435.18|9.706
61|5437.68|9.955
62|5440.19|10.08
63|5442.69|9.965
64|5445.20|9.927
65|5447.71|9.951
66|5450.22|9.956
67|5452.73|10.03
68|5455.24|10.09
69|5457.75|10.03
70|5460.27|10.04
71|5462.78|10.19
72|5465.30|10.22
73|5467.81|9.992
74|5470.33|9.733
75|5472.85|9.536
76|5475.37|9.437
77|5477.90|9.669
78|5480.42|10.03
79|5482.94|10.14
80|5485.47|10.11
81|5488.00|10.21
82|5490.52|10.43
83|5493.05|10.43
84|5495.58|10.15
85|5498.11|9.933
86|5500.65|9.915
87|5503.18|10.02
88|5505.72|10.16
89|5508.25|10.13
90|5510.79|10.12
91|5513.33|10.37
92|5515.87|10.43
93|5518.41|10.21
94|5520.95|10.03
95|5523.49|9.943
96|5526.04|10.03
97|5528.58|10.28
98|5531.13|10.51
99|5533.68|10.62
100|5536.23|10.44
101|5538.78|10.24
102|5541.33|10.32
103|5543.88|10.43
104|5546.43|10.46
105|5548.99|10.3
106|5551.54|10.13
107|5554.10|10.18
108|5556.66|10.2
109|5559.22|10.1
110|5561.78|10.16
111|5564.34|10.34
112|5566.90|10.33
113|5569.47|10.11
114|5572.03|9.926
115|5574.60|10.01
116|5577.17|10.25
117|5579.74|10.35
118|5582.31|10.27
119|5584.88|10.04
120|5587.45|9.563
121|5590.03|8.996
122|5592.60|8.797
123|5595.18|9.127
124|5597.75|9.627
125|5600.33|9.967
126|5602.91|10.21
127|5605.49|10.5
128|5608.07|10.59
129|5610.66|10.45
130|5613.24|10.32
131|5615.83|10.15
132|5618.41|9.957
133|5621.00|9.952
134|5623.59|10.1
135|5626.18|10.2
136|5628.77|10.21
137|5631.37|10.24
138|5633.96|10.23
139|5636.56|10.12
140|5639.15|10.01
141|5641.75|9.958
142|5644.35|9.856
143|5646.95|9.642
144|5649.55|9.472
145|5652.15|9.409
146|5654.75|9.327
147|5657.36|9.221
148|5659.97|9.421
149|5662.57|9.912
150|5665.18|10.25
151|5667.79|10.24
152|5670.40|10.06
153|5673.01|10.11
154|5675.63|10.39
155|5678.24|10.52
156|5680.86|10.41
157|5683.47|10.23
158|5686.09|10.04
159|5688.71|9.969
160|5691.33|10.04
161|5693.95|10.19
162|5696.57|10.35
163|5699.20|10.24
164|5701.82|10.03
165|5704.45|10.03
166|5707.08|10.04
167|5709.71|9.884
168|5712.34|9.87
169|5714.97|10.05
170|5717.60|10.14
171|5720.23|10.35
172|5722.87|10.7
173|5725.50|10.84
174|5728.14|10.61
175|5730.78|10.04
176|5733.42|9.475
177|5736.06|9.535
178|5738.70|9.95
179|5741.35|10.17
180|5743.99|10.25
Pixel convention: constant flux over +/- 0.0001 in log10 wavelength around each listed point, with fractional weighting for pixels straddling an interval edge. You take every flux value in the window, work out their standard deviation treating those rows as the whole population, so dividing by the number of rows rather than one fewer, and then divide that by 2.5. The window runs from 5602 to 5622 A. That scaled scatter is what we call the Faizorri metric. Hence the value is 0.090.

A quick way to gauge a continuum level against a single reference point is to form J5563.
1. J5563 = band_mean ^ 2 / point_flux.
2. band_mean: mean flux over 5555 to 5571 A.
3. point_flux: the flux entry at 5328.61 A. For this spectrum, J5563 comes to 11.1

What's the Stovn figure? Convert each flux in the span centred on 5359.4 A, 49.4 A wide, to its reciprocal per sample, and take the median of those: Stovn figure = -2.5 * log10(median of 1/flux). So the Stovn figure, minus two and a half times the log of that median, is 2.51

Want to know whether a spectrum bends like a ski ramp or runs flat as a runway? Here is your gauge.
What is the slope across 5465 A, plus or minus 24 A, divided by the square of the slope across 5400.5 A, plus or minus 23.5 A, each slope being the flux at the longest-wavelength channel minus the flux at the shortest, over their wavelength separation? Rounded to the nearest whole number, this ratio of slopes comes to 39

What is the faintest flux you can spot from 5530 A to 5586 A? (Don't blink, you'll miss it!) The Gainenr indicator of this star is 9.926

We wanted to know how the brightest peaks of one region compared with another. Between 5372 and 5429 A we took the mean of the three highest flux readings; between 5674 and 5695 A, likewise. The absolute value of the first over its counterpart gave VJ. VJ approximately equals 1.03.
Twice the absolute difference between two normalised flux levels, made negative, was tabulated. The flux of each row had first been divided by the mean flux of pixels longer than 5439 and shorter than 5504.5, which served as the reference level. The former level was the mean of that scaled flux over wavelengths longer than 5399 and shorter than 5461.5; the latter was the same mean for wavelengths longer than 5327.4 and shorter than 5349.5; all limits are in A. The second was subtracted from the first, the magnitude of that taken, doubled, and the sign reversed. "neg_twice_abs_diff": -0.061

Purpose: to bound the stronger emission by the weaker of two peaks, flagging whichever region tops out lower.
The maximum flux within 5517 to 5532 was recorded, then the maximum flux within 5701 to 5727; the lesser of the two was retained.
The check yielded 10.5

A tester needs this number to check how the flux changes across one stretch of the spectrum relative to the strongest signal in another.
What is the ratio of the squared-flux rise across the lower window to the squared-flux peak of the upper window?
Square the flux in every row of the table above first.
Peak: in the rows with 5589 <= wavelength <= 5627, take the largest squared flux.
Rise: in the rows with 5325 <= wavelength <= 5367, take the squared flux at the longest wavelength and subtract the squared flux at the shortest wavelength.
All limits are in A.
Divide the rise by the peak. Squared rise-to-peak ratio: 0.063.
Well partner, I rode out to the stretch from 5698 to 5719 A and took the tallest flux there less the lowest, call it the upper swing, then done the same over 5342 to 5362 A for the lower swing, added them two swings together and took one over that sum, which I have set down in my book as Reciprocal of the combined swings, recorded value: 0.84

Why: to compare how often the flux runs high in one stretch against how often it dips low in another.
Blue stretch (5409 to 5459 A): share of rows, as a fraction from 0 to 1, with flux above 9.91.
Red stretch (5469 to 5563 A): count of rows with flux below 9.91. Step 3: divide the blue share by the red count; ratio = 0.21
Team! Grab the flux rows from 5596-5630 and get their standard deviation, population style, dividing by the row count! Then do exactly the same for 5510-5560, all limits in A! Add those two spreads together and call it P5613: 0.43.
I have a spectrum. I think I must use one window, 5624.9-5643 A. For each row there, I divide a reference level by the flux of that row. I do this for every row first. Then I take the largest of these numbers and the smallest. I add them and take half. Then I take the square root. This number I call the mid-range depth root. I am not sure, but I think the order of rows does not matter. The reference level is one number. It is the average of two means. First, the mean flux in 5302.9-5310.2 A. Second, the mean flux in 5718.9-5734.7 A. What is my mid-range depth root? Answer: 1.02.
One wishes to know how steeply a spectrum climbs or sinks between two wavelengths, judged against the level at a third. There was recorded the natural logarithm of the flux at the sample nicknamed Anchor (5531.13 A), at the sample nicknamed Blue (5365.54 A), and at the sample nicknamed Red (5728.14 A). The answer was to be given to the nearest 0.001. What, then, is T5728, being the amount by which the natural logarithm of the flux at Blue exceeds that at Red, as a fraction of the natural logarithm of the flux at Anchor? -0.030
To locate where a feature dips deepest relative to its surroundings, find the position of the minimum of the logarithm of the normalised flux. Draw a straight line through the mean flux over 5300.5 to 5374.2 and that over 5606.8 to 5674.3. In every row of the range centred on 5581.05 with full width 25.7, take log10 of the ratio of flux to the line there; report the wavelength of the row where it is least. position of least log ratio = 5592.60 A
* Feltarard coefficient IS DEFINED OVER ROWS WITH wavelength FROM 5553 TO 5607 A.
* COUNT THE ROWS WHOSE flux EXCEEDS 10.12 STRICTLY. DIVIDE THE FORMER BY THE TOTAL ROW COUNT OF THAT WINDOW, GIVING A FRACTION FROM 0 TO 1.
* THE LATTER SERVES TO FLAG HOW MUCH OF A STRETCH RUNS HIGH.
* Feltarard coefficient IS 0.476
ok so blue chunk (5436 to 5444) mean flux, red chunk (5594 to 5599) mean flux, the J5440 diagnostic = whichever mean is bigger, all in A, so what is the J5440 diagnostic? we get 10.0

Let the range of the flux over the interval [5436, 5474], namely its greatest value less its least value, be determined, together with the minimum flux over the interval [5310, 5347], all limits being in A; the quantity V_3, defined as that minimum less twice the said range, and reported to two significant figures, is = 8.0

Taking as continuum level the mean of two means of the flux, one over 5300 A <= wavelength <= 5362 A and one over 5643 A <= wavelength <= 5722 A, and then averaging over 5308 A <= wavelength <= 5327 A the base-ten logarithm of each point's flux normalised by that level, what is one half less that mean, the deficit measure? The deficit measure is 0.488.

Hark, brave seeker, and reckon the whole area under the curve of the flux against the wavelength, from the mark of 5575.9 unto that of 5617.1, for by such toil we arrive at 410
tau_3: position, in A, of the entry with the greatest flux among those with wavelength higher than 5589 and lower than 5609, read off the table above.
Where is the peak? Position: 5608.07 A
